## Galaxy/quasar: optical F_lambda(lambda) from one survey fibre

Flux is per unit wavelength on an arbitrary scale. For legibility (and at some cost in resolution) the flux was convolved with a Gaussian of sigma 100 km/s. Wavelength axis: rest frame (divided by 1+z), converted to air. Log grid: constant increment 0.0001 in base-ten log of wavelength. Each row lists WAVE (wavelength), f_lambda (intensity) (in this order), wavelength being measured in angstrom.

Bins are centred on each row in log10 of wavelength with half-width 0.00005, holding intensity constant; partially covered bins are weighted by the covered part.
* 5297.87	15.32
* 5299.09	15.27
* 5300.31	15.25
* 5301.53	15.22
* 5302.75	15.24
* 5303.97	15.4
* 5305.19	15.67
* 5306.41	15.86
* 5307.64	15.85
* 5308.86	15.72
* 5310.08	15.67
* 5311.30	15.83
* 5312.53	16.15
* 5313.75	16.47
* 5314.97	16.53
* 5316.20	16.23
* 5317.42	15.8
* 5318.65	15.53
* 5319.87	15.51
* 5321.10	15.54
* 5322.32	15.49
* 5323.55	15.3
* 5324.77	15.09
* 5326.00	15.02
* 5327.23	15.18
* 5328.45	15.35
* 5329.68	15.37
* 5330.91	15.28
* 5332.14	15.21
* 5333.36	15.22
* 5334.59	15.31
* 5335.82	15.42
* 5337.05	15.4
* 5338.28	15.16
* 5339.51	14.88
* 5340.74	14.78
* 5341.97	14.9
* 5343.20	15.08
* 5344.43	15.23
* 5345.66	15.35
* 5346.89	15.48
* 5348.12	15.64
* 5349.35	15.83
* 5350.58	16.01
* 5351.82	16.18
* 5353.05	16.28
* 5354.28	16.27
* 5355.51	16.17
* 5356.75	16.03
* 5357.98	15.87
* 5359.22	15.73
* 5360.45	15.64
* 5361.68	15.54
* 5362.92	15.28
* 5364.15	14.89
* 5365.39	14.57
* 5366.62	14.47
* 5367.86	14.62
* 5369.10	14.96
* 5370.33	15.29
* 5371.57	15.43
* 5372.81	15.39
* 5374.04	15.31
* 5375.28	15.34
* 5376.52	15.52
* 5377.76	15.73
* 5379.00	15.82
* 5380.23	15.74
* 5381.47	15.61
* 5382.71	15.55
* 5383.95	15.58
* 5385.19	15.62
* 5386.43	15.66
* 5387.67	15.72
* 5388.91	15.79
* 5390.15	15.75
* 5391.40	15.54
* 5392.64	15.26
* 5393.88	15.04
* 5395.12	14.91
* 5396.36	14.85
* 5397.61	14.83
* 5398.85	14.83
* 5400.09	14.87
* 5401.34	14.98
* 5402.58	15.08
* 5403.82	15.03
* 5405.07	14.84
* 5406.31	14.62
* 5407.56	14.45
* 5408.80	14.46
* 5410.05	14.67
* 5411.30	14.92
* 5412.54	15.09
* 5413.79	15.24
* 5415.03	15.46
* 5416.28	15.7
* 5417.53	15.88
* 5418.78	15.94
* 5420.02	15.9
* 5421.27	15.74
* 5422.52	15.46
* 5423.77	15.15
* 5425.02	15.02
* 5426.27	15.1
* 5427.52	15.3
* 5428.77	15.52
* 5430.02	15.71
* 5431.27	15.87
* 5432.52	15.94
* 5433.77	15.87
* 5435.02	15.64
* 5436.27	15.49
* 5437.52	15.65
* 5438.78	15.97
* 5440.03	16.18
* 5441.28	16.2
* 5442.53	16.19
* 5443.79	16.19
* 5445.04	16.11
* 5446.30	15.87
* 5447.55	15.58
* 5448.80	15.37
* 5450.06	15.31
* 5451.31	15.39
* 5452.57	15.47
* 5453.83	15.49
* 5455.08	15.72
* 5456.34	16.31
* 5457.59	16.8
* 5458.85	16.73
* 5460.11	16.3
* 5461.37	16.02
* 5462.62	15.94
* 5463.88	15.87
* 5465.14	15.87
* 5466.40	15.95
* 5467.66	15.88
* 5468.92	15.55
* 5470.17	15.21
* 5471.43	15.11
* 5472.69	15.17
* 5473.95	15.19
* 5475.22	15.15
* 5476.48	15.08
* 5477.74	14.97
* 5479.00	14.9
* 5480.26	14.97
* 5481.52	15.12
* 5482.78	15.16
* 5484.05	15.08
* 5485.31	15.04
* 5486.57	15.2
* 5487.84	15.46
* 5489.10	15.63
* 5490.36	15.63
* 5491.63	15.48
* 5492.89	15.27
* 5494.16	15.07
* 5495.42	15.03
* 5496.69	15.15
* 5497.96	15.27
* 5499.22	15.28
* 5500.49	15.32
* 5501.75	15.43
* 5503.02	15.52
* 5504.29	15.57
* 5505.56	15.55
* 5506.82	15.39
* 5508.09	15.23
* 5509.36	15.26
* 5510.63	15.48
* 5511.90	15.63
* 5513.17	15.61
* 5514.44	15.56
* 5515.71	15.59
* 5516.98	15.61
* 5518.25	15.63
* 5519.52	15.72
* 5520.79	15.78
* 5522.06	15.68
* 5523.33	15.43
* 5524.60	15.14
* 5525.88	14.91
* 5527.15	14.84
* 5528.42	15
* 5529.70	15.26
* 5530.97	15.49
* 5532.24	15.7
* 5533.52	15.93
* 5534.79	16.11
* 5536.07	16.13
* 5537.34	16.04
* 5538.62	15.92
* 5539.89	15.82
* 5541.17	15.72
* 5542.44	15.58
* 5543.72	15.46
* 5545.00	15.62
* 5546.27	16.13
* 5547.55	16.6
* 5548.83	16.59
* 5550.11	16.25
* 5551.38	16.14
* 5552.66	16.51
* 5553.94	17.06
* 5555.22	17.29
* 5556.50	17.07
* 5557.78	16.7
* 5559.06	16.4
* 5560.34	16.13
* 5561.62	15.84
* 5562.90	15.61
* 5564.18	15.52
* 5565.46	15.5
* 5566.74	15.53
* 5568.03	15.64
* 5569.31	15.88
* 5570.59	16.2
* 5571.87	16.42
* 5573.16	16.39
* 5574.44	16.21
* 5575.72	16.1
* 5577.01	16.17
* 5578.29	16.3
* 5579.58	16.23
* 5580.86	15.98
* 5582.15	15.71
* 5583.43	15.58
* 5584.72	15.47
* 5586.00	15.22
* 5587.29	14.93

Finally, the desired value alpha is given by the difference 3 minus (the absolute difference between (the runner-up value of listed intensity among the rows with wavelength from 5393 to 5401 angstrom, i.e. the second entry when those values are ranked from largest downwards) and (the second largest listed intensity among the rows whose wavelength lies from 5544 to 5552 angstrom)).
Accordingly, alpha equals 1.3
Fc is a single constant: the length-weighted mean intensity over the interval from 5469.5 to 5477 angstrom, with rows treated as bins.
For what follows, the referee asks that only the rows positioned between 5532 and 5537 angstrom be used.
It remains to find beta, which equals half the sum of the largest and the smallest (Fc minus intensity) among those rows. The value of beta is -0.76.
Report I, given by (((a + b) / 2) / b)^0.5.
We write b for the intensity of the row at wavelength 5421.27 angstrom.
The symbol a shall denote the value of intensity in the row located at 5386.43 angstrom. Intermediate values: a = 15.66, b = 15.74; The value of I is 1.00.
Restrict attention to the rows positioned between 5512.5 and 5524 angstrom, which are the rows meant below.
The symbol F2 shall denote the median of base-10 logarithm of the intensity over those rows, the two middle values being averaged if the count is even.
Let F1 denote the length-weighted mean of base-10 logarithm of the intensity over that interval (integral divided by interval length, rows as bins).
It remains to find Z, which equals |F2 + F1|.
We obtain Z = 2.39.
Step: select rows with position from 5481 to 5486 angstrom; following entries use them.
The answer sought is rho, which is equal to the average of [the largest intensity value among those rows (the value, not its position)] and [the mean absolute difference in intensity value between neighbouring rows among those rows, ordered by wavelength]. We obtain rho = 7.6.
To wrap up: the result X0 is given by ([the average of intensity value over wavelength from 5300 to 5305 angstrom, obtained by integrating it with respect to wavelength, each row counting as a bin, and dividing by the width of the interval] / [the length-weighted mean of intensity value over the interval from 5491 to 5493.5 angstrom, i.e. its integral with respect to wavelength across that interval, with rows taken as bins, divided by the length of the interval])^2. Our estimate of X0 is 0.990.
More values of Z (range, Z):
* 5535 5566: 2.42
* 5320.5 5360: 2.38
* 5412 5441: 2.39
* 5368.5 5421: 2.37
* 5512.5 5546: 2.39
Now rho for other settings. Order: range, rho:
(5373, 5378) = 7.9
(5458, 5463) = 8.5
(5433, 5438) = 8.0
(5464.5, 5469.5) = 8.1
